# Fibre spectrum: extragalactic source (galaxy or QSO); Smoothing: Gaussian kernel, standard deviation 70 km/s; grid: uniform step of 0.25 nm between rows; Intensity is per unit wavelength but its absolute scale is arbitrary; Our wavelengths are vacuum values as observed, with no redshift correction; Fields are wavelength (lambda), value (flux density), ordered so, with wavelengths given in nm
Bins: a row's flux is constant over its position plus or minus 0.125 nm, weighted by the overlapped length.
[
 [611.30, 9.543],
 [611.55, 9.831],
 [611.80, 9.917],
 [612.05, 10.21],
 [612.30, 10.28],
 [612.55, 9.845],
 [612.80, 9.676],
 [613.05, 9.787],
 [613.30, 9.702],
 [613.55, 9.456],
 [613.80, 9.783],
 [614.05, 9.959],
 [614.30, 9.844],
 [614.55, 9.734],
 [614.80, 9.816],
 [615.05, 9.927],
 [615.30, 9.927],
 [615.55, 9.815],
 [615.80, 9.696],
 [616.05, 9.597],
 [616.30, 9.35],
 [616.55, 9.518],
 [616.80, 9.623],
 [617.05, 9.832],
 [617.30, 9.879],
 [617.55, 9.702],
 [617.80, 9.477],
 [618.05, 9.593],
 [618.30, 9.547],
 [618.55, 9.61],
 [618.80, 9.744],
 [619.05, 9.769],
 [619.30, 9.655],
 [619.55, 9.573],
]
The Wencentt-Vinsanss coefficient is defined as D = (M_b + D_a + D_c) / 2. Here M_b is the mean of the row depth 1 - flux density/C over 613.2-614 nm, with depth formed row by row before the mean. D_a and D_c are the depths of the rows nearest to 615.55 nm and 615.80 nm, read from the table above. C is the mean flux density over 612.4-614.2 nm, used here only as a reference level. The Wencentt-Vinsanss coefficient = 0.004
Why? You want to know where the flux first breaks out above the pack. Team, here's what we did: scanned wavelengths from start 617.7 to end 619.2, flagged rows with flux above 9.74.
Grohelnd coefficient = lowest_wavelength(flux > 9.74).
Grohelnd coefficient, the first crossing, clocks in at 618.80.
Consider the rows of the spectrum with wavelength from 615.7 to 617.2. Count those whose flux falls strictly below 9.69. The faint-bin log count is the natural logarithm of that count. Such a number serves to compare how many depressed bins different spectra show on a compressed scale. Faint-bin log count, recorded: 1.4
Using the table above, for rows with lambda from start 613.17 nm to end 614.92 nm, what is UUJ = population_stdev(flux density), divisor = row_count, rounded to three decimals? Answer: 0.145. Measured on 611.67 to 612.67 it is 0.185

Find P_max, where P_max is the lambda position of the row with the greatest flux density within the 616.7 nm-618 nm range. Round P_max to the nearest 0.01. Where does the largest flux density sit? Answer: 617.30 nm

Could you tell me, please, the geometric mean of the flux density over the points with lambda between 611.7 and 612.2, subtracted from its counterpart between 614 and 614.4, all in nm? -0.16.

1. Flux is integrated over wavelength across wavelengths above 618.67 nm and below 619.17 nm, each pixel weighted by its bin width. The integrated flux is 4.88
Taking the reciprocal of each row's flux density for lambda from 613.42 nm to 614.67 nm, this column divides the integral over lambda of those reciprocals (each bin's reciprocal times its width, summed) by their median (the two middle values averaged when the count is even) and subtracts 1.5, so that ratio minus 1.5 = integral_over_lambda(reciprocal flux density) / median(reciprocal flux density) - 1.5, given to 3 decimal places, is -0.246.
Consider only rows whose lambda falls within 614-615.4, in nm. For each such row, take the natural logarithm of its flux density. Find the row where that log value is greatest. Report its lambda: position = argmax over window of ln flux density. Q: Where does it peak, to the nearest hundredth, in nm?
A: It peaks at 614.05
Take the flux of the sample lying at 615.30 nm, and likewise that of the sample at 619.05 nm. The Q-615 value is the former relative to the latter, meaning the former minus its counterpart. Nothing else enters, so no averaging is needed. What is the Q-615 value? 0.16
